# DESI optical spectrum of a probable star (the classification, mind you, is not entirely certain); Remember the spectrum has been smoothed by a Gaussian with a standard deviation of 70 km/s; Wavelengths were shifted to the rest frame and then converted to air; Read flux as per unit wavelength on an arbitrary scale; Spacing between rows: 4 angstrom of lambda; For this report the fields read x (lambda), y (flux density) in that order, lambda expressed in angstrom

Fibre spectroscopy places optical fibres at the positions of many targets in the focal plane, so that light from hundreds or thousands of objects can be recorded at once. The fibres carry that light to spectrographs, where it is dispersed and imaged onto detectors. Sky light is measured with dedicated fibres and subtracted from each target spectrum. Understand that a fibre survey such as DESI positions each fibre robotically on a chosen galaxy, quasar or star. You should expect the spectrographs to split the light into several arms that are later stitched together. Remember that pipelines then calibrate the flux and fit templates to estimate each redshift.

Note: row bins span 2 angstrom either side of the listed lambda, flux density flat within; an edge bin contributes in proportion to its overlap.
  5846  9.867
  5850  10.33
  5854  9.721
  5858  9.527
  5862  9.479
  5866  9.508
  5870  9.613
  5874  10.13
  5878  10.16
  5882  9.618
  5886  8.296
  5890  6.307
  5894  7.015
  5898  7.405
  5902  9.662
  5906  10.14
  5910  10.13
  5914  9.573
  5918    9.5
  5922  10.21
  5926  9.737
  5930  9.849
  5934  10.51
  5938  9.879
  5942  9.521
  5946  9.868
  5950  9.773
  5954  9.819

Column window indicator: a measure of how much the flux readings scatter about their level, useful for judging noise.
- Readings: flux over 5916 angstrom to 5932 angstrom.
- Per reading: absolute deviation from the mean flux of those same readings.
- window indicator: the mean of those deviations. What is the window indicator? 0.21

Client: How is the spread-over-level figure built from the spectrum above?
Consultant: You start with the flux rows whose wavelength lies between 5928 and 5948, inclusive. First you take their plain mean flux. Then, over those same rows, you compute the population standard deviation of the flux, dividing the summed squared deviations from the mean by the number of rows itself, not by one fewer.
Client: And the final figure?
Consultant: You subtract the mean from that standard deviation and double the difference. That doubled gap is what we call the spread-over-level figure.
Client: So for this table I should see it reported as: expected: -19.2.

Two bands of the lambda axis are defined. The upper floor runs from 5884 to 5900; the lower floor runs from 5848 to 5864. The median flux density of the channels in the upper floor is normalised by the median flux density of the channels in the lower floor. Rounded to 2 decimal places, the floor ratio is 0.75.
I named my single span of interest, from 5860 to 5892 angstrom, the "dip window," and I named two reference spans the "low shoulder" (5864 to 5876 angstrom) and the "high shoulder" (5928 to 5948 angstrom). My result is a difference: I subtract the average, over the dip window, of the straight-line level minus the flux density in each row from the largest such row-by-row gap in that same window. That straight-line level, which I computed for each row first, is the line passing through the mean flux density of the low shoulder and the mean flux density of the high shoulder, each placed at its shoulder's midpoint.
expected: 2.9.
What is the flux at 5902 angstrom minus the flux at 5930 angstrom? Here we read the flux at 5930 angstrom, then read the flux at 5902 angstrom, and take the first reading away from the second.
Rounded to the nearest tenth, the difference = -0.2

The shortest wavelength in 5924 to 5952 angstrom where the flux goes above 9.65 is 5926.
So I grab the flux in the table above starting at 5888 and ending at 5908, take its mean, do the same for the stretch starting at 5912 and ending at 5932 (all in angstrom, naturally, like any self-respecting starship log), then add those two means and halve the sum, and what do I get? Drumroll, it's 8.94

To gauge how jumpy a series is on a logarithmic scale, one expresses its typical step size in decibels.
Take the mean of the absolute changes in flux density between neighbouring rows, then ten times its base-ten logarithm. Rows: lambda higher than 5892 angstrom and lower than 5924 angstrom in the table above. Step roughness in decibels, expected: -1.9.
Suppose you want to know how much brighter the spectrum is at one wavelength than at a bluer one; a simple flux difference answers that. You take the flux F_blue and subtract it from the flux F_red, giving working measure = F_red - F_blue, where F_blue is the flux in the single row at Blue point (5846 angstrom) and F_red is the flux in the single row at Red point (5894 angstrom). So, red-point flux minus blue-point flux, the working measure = -2.9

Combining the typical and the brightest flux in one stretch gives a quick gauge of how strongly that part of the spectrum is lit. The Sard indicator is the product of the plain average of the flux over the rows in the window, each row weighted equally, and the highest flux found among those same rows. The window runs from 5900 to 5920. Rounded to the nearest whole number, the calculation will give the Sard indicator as 99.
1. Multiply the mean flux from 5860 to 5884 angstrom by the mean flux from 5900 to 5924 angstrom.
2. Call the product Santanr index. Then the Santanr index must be 96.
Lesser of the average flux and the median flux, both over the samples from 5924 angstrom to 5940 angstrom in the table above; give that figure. 9.9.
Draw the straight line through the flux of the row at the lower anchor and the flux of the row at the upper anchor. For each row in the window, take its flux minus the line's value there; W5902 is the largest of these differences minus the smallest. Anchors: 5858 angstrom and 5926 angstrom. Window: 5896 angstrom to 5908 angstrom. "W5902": 2.7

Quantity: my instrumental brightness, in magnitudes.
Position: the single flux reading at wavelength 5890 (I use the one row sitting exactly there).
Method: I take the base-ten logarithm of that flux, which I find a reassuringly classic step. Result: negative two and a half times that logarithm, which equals -2.00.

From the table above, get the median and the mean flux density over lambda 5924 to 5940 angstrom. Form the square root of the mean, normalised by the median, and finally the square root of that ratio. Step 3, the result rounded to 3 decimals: 0.566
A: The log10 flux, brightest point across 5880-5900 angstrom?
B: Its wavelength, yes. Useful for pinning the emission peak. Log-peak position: 5882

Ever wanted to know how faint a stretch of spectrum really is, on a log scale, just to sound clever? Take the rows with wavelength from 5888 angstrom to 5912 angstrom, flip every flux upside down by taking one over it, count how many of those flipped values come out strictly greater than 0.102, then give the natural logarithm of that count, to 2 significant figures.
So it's 1.4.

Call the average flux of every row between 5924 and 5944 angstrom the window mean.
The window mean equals 9.9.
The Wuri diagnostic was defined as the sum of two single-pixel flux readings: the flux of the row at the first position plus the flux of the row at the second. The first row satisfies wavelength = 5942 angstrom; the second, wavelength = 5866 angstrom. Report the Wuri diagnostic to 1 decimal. 19.0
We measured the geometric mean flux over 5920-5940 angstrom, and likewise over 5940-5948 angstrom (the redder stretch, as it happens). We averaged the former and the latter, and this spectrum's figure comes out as 9.86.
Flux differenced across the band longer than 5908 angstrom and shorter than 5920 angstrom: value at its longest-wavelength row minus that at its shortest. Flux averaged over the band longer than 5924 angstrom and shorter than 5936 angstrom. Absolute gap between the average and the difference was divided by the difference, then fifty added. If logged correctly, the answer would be 33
